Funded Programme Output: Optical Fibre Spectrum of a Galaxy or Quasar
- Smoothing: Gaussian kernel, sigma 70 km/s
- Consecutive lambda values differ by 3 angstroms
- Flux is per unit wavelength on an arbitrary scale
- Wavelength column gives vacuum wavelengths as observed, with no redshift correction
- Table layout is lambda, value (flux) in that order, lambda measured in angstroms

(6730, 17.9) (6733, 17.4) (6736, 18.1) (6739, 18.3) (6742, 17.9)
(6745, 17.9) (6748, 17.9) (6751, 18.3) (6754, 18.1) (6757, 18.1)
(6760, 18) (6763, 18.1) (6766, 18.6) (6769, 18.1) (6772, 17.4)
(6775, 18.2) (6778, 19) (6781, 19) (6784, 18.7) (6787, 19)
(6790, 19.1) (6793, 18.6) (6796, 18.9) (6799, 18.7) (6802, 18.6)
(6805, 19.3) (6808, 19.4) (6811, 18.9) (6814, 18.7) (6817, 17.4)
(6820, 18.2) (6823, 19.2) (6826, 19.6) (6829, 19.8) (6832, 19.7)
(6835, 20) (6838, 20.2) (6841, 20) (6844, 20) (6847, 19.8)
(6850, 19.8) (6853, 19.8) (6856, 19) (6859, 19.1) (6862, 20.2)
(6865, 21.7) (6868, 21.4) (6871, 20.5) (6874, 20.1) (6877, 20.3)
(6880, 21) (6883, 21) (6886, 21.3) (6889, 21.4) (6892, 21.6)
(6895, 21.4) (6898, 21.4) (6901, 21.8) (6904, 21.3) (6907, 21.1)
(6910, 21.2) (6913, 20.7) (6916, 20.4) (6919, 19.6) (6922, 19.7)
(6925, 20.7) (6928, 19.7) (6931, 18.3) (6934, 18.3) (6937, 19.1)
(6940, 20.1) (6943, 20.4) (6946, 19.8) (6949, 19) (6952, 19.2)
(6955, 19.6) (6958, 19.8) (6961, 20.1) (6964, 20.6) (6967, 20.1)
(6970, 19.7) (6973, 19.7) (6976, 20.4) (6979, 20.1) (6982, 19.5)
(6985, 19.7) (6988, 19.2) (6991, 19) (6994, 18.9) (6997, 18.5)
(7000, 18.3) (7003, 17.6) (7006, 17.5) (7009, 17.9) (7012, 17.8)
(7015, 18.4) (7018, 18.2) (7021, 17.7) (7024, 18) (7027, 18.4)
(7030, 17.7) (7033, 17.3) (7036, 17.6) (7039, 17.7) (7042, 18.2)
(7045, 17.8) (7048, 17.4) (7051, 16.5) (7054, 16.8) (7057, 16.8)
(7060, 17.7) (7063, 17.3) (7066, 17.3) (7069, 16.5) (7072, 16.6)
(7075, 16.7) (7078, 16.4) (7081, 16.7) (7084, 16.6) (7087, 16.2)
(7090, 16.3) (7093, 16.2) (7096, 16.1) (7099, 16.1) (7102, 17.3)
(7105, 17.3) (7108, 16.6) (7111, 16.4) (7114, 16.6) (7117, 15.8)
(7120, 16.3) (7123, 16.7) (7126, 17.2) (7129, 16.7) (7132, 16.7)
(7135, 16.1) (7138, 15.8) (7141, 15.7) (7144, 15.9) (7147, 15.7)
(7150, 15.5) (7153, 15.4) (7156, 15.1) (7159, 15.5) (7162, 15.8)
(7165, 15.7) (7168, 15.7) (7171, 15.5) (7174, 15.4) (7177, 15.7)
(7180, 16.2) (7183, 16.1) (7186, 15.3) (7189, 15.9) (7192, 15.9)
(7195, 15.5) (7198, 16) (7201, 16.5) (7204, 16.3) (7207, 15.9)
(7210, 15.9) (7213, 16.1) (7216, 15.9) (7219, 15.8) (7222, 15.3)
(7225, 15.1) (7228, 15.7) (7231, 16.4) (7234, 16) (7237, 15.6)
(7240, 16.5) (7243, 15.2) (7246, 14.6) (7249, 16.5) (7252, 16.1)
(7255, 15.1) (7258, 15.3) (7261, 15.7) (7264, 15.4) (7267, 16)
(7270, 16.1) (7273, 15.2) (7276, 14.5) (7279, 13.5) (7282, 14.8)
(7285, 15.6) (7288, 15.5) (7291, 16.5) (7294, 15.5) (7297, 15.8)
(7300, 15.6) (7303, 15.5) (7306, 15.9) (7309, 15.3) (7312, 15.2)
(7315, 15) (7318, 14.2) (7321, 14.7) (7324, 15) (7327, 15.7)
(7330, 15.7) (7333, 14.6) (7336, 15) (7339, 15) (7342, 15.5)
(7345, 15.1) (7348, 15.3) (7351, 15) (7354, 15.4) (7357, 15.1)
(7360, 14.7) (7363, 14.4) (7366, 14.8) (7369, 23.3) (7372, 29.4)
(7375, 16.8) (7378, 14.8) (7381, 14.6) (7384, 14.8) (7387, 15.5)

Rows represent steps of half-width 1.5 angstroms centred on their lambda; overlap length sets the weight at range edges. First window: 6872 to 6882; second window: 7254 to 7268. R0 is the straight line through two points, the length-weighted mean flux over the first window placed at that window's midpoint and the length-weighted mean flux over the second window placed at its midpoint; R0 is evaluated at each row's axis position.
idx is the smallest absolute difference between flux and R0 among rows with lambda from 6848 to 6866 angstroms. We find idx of 0.49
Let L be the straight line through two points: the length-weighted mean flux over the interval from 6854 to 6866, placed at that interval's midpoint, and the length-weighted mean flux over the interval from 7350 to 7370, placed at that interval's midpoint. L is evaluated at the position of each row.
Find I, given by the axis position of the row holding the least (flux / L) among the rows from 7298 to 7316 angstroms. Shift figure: 7315 angstroms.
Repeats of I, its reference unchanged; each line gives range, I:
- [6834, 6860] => 6856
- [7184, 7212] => 7186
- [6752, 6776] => 6772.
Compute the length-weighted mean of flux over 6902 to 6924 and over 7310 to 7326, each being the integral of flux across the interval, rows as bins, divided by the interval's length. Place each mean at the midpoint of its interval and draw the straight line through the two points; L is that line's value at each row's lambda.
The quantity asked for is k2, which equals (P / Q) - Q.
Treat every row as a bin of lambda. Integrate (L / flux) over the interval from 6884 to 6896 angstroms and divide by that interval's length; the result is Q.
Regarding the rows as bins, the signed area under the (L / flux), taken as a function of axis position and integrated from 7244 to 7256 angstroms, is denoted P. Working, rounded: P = 12.2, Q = 0.98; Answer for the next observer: 11.5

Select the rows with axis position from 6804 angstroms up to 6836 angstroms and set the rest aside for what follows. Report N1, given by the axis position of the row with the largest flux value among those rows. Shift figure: 6835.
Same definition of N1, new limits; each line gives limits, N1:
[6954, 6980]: 6964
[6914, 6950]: 6925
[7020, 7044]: 7027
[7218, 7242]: 7240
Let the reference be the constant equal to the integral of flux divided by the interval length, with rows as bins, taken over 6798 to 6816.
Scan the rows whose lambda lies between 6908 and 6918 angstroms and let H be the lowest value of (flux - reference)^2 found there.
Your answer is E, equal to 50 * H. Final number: 113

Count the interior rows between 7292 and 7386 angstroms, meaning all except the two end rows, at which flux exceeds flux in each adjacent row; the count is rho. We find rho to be 6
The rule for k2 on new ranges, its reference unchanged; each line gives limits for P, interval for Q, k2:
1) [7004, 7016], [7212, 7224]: 11.4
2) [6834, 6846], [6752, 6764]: 9.0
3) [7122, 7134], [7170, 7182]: 10.6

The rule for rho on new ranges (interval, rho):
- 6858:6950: 6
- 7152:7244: 6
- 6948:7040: 6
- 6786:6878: 6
